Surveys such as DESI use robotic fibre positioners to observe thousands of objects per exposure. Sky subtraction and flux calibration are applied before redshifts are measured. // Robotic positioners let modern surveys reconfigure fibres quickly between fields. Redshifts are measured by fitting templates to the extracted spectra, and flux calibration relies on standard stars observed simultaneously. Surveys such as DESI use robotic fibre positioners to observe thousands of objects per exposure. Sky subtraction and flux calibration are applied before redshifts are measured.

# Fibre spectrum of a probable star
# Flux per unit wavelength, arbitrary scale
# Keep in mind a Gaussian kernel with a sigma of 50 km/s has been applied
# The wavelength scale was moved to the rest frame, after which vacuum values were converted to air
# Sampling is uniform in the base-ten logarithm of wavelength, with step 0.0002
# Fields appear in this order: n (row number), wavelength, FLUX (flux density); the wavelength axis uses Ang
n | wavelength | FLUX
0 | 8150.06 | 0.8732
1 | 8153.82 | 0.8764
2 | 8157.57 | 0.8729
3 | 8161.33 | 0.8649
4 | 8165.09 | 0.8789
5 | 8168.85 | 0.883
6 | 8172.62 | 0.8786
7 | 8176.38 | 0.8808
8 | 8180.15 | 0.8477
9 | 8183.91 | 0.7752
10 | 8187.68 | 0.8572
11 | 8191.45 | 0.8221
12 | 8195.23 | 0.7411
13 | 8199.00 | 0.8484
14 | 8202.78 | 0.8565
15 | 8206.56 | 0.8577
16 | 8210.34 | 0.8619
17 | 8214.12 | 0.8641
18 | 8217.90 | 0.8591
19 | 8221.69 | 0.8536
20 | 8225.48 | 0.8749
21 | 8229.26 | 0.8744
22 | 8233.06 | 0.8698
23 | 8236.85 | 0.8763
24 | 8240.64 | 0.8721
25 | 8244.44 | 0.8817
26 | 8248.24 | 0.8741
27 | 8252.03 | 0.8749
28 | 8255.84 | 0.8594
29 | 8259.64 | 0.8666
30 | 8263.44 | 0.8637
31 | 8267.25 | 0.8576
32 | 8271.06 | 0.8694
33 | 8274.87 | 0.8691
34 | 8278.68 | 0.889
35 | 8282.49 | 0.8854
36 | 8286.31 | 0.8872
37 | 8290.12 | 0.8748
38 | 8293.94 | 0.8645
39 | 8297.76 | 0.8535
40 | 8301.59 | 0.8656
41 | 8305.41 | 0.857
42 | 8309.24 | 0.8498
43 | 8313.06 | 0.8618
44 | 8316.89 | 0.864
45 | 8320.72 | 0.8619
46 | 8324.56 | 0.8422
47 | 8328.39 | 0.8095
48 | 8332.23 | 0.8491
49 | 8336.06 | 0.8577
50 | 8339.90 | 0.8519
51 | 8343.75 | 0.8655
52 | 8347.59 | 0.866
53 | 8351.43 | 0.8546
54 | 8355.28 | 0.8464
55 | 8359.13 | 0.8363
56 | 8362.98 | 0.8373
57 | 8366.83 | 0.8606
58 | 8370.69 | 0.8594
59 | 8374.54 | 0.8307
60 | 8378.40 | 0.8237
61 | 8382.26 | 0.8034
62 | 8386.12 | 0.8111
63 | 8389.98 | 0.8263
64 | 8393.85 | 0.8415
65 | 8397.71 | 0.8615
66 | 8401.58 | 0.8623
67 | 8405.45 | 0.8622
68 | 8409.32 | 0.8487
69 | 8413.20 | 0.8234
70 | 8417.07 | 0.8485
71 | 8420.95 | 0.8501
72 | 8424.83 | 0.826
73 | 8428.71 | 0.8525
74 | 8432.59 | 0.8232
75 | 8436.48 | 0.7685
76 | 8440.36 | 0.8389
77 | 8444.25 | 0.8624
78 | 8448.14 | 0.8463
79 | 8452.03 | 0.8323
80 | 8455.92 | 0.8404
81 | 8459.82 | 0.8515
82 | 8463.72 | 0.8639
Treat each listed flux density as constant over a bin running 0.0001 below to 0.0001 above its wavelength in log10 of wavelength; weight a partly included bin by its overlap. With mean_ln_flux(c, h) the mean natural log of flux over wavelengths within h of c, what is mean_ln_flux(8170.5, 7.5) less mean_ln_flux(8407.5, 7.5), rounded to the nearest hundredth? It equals 0.04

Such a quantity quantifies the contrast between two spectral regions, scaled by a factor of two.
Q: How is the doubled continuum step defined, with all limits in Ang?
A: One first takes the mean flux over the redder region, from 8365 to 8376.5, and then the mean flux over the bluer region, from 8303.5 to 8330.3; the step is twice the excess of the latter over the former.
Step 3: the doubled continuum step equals 0.00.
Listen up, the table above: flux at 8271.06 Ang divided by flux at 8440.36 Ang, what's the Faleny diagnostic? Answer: 1.036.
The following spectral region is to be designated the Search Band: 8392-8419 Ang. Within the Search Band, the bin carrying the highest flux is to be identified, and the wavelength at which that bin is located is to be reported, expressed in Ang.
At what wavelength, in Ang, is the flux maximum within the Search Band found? 8401.58 Ang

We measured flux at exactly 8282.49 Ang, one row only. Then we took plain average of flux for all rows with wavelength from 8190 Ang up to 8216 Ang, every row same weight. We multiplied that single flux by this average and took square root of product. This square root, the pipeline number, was 0.860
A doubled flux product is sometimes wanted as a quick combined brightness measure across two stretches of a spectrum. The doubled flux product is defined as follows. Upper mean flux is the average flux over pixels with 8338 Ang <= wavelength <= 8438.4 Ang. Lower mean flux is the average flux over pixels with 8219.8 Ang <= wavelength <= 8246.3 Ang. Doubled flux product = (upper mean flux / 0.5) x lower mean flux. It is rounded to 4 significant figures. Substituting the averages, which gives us 1.465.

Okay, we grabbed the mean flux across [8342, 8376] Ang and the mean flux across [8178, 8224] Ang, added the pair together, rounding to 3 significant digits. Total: 1.69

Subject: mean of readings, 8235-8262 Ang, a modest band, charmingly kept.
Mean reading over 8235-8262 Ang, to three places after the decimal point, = 0.872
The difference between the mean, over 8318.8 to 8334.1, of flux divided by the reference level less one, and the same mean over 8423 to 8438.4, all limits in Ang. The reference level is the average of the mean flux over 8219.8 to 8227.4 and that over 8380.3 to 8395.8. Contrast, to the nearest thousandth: 0.027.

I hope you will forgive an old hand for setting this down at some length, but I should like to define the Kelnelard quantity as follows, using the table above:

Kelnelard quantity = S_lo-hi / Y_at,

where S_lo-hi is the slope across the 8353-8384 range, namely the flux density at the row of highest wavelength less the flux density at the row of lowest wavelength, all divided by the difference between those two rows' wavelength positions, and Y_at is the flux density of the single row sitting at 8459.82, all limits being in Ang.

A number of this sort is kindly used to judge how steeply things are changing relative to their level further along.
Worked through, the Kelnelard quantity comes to -0.0019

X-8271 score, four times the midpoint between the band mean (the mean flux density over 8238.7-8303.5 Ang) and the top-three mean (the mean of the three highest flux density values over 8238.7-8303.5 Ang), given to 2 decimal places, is 3.52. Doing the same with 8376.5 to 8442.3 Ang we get 3.39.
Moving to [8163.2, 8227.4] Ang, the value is 3.46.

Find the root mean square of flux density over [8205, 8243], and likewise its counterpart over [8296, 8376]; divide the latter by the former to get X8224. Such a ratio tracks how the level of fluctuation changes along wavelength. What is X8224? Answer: 0.98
